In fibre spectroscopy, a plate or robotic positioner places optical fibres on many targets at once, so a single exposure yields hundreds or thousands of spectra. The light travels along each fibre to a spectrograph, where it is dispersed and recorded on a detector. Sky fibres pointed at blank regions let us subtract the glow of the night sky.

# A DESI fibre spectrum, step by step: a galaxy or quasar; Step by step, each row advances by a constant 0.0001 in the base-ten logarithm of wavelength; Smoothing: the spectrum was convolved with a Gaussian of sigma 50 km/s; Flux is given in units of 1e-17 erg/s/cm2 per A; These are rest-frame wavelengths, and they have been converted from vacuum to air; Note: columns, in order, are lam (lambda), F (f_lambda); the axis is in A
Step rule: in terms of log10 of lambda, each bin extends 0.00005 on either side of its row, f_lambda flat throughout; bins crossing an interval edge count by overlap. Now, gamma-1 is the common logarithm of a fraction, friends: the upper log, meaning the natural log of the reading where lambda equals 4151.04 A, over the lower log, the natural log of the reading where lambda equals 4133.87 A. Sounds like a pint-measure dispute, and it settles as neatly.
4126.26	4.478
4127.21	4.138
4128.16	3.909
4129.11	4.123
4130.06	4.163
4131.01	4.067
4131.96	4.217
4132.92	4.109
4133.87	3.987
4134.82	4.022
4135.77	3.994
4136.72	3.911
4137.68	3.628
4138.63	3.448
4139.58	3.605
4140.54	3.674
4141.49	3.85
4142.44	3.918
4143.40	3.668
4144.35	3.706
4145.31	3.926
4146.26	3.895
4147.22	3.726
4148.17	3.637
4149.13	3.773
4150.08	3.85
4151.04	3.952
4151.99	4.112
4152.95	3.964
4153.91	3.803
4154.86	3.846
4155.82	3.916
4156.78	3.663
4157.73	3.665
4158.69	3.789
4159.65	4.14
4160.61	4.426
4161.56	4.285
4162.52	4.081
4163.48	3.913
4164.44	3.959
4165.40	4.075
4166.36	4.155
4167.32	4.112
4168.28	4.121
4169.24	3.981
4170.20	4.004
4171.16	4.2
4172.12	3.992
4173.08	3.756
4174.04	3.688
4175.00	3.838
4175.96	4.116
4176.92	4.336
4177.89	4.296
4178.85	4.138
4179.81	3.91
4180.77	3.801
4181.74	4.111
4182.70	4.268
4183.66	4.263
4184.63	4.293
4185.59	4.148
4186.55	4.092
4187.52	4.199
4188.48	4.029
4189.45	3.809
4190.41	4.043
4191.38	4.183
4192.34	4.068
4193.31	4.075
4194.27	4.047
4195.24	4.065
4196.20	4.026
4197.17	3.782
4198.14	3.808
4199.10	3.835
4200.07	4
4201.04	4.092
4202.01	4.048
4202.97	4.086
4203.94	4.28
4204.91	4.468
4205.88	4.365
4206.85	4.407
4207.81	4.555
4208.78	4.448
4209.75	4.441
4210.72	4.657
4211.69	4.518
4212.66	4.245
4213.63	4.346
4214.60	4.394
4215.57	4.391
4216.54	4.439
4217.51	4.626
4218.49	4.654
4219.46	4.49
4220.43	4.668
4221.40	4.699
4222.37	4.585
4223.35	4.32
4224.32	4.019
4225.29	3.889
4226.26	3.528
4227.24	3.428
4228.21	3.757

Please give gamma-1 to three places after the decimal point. -0.003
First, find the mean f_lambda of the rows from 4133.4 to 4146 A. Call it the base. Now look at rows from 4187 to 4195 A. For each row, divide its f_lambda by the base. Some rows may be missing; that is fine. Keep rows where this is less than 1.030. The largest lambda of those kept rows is 4189.45 A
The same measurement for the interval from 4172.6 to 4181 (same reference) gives 4180.77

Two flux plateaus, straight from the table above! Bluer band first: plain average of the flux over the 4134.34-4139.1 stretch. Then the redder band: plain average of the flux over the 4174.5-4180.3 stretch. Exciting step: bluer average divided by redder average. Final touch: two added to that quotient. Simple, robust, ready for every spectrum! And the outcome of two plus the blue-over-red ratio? 2.93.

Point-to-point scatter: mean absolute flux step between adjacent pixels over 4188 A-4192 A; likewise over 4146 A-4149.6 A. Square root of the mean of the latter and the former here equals 0.406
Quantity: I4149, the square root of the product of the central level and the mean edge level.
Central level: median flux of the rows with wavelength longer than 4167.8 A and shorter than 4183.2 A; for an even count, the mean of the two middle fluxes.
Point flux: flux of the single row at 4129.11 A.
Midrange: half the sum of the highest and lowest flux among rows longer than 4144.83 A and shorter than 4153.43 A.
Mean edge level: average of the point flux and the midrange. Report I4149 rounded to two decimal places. 4.03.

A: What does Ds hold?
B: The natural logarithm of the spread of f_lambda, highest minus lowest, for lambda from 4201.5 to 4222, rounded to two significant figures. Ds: -0.43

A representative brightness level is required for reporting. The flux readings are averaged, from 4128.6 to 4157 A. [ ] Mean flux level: 3.87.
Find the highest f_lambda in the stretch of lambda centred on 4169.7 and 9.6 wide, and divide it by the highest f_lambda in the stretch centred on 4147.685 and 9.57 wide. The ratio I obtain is 1.02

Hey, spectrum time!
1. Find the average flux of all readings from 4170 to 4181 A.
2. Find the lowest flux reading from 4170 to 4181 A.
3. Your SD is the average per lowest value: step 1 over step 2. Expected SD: 1.09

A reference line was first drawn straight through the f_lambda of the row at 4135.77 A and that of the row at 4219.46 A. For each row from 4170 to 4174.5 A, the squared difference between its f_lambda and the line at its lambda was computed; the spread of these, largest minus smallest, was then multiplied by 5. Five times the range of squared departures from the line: 1.4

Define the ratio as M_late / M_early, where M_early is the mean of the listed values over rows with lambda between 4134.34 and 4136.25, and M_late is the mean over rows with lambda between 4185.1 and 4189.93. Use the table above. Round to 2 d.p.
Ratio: 1.01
